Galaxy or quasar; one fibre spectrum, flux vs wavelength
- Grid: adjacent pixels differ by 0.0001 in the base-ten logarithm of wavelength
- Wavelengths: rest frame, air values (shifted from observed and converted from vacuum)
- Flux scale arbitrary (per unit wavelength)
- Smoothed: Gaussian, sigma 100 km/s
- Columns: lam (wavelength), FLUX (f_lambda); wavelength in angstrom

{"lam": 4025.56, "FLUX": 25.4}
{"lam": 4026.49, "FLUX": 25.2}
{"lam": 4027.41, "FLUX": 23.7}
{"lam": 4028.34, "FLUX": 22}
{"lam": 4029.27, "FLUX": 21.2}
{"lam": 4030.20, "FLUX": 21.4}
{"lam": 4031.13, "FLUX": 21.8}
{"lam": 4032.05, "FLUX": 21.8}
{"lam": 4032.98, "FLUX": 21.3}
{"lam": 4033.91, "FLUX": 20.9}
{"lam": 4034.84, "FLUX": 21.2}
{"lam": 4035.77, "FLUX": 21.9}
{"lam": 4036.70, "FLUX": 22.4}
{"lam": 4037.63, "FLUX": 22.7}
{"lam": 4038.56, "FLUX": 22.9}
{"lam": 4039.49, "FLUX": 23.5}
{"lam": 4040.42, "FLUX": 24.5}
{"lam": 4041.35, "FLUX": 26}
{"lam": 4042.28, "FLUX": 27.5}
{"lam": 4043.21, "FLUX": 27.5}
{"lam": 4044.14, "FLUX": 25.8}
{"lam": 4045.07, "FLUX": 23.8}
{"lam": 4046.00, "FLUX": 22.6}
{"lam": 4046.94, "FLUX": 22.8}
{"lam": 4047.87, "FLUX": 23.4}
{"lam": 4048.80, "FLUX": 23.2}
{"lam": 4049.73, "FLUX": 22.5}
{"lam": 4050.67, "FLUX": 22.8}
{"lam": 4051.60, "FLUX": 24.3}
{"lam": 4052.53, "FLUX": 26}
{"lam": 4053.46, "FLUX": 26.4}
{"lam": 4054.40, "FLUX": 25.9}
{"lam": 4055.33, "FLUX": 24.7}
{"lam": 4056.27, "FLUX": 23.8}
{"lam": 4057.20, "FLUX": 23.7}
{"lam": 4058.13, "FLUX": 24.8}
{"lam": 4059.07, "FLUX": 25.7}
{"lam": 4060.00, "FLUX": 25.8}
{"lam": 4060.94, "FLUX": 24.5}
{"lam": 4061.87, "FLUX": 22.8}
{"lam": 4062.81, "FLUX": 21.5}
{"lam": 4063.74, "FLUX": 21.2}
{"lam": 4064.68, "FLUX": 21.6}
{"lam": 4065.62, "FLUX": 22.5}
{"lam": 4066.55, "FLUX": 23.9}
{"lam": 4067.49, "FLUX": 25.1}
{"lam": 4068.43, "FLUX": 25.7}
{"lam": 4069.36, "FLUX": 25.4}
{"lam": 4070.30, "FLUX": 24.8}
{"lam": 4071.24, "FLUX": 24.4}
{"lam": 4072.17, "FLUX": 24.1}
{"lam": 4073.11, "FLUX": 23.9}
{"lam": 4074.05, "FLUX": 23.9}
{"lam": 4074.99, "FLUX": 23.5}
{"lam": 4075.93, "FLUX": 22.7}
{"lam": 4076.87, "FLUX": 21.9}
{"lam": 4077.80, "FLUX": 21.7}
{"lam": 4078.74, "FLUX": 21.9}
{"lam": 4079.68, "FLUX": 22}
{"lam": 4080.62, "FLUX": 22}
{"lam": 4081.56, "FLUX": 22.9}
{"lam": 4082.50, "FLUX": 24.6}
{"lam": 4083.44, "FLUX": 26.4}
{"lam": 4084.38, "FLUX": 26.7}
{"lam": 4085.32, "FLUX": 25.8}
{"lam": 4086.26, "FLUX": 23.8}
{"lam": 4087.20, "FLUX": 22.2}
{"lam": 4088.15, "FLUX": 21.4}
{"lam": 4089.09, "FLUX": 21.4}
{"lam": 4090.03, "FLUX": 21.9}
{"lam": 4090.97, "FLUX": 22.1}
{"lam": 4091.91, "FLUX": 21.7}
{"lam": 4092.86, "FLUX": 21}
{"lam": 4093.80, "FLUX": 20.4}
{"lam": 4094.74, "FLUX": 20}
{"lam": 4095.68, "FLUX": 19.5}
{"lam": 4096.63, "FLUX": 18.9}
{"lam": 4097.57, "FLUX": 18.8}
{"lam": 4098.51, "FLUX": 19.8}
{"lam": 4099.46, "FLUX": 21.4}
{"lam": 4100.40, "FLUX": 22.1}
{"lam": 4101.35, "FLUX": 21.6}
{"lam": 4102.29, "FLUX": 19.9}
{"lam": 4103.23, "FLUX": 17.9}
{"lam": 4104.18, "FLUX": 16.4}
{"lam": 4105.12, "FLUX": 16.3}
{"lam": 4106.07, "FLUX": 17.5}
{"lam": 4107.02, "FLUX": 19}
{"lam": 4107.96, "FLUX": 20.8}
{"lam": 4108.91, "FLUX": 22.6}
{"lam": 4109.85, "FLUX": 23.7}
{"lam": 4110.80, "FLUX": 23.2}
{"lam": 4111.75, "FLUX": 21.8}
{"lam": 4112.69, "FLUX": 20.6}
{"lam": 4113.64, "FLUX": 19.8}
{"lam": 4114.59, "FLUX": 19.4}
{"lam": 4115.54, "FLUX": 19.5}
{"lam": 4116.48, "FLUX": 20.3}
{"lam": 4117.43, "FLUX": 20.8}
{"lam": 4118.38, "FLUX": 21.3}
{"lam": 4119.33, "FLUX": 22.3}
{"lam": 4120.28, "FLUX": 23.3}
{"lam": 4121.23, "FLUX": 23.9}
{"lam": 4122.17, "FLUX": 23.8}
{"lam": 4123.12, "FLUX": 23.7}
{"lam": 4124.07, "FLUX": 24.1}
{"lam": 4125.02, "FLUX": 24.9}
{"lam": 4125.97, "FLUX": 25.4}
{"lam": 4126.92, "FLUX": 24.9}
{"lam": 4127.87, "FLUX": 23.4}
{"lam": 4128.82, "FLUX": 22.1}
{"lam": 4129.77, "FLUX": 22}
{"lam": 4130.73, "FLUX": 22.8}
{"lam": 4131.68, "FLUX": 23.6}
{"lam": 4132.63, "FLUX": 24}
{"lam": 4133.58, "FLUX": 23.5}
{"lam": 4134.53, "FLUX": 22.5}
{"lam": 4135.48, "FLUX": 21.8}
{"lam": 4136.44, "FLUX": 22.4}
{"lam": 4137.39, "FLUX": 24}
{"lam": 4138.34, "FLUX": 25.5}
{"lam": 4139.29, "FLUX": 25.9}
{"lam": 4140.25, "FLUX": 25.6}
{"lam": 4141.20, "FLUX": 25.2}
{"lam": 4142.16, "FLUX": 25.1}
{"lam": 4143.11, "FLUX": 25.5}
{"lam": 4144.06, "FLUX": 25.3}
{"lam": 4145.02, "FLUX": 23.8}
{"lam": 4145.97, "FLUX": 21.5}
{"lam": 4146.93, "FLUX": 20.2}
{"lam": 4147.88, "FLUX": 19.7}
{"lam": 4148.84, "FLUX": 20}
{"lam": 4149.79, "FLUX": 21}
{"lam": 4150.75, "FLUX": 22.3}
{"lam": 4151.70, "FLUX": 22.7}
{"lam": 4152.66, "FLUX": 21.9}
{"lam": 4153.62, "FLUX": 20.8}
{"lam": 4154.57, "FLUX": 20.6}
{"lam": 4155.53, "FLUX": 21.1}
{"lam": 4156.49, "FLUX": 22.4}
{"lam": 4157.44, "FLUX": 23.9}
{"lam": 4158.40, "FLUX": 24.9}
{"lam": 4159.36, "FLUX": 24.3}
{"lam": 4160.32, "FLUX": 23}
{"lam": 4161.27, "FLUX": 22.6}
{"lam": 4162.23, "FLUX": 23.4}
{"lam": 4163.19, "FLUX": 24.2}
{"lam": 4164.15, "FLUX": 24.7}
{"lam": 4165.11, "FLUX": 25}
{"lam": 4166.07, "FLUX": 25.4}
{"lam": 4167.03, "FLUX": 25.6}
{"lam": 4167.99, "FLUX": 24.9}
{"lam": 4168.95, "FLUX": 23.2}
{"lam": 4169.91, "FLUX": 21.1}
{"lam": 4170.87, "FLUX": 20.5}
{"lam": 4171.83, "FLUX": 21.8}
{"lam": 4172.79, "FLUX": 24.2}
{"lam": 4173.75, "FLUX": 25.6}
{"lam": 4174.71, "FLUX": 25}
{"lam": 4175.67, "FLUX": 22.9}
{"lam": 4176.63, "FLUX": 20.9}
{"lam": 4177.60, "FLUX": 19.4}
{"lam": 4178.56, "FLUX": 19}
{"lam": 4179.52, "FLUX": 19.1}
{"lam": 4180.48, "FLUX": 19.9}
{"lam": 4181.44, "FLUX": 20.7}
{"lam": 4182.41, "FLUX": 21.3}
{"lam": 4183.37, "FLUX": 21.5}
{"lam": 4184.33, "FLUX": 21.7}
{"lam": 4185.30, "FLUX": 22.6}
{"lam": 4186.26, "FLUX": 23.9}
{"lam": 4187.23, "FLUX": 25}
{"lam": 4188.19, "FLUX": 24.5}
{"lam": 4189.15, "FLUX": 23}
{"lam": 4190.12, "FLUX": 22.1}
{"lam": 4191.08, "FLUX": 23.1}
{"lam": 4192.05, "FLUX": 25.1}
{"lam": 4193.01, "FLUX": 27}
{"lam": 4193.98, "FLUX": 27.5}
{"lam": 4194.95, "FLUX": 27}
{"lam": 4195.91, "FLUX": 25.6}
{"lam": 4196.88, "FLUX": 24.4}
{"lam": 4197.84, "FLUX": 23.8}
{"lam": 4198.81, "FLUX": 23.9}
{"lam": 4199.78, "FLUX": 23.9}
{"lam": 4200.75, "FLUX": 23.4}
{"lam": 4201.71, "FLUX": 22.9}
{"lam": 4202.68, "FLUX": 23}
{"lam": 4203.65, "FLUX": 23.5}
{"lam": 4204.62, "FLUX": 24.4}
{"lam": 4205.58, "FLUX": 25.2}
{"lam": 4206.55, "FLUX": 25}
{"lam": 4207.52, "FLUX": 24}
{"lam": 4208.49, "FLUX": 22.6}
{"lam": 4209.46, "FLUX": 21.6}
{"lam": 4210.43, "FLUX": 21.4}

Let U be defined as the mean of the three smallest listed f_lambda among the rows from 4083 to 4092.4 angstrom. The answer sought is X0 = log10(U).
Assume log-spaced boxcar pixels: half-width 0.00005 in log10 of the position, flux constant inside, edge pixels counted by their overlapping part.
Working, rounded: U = 21.5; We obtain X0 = 1.33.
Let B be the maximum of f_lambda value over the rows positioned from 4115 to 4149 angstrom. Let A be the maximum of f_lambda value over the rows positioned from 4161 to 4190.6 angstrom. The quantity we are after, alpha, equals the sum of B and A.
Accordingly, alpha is 51.5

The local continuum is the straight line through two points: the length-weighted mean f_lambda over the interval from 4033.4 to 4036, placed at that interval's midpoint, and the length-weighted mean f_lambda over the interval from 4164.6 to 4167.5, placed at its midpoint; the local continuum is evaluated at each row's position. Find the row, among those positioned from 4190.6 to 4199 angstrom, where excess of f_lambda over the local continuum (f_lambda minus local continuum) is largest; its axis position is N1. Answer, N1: 4193.98 angstrom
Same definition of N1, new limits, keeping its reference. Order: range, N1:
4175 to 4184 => 4175.67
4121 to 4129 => 4125.97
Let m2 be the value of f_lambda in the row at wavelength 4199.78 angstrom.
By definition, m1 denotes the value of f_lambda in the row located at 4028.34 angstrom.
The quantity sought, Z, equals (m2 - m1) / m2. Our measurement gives 0.08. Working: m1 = 22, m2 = 23.9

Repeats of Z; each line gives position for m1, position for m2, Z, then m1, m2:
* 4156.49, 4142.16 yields 0.11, 22.4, 25.1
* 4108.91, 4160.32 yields 0.02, 22.6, 23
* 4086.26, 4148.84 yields -0.19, 23.8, 20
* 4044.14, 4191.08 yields -0.12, 25.8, 23.1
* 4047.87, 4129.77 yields -0.06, 23.4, 22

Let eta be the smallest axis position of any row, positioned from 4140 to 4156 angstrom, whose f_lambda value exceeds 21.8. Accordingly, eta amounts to 4140.25 angstrom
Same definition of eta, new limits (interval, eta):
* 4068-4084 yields 4068.43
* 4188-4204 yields 4188.19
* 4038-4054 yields 4038.56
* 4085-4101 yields 4085.32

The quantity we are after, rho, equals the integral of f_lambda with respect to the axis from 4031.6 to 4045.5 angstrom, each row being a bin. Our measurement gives 328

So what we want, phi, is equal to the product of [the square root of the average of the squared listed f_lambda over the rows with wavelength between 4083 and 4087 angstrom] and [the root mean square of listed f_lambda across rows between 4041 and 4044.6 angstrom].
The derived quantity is 686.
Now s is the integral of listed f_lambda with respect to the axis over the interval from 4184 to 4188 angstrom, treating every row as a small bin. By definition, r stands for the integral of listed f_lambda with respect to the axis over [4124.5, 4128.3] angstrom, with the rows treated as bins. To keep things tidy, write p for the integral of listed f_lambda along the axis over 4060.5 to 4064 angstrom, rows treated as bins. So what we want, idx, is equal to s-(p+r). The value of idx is -79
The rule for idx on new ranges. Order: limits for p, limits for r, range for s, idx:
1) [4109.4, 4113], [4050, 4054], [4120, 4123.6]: -94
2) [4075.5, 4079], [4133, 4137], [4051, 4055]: -66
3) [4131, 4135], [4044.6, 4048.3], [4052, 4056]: -77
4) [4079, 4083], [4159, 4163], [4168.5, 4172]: -109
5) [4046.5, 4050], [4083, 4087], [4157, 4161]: -87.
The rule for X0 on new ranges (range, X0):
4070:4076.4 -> 1.37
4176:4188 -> 1.28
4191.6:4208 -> 1.36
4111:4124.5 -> 1.29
